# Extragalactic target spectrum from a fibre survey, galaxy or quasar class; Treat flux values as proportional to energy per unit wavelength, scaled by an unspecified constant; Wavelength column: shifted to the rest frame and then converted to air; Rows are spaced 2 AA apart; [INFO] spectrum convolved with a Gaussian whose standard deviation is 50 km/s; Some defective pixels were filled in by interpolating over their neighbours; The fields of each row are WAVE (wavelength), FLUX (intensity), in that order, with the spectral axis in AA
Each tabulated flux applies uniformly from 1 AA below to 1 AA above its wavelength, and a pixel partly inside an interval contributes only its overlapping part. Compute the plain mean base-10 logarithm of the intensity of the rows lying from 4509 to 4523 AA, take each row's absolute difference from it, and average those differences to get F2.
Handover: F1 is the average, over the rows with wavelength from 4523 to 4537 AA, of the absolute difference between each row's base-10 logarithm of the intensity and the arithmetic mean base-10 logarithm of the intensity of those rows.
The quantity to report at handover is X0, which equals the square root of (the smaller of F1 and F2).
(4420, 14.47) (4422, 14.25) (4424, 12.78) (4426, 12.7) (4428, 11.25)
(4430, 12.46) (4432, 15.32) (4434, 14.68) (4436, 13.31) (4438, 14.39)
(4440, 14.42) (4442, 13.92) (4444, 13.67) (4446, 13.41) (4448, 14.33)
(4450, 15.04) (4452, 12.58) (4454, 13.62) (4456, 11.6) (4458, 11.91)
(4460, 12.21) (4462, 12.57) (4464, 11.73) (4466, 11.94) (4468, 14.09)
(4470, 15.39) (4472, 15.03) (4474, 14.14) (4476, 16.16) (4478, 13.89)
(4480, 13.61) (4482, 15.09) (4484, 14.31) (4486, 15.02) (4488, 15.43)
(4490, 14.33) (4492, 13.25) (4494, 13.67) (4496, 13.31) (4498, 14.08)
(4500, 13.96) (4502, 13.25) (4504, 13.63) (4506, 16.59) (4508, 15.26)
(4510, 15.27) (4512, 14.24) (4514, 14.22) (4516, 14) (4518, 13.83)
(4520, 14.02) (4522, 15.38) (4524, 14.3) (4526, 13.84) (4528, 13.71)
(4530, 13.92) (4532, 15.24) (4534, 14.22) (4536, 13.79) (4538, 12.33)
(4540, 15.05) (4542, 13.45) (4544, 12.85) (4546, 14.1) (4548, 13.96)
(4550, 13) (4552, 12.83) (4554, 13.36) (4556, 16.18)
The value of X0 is 0.11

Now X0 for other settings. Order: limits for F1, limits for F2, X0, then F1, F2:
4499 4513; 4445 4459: 0.17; 0.0279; 0.034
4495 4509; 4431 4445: 0.13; 0.0273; 0.016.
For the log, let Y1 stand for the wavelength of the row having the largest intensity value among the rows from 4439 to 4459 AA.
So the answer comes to 4450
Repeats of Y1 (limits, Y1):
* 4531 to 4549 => 4532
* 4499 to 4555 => 4506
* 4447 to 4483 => 4476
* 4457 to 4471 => 4470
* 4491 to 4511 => 4506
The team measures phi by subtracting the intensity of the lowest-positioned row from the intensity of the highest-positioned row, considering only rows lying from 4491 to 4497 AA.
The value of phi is 0.1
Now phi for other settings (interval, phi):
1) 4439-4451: 0.6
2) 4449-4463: -2.5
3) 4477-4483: 1.2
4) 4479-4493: -0.4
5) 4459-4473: 2.8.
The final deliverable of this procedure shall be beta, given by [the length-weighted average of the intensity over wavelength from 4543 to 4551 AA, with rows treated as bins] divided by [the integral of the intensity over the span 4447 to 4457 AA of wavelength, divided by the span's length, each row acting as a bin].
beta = 1.00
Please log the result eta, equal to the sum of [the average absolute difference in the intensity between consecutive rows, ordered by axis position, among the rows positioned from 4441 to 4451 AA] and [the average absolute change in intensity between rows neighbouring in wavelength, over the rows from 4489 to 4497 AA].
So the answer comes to 1.2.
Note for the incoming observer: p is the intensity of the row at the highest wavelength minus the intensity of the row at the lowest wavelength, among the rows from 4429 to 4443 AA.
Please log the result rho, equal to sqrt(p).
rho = 1.2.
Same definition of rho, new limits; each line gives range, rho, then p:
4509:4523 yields 0.3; 0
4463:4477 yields 2.1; 4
